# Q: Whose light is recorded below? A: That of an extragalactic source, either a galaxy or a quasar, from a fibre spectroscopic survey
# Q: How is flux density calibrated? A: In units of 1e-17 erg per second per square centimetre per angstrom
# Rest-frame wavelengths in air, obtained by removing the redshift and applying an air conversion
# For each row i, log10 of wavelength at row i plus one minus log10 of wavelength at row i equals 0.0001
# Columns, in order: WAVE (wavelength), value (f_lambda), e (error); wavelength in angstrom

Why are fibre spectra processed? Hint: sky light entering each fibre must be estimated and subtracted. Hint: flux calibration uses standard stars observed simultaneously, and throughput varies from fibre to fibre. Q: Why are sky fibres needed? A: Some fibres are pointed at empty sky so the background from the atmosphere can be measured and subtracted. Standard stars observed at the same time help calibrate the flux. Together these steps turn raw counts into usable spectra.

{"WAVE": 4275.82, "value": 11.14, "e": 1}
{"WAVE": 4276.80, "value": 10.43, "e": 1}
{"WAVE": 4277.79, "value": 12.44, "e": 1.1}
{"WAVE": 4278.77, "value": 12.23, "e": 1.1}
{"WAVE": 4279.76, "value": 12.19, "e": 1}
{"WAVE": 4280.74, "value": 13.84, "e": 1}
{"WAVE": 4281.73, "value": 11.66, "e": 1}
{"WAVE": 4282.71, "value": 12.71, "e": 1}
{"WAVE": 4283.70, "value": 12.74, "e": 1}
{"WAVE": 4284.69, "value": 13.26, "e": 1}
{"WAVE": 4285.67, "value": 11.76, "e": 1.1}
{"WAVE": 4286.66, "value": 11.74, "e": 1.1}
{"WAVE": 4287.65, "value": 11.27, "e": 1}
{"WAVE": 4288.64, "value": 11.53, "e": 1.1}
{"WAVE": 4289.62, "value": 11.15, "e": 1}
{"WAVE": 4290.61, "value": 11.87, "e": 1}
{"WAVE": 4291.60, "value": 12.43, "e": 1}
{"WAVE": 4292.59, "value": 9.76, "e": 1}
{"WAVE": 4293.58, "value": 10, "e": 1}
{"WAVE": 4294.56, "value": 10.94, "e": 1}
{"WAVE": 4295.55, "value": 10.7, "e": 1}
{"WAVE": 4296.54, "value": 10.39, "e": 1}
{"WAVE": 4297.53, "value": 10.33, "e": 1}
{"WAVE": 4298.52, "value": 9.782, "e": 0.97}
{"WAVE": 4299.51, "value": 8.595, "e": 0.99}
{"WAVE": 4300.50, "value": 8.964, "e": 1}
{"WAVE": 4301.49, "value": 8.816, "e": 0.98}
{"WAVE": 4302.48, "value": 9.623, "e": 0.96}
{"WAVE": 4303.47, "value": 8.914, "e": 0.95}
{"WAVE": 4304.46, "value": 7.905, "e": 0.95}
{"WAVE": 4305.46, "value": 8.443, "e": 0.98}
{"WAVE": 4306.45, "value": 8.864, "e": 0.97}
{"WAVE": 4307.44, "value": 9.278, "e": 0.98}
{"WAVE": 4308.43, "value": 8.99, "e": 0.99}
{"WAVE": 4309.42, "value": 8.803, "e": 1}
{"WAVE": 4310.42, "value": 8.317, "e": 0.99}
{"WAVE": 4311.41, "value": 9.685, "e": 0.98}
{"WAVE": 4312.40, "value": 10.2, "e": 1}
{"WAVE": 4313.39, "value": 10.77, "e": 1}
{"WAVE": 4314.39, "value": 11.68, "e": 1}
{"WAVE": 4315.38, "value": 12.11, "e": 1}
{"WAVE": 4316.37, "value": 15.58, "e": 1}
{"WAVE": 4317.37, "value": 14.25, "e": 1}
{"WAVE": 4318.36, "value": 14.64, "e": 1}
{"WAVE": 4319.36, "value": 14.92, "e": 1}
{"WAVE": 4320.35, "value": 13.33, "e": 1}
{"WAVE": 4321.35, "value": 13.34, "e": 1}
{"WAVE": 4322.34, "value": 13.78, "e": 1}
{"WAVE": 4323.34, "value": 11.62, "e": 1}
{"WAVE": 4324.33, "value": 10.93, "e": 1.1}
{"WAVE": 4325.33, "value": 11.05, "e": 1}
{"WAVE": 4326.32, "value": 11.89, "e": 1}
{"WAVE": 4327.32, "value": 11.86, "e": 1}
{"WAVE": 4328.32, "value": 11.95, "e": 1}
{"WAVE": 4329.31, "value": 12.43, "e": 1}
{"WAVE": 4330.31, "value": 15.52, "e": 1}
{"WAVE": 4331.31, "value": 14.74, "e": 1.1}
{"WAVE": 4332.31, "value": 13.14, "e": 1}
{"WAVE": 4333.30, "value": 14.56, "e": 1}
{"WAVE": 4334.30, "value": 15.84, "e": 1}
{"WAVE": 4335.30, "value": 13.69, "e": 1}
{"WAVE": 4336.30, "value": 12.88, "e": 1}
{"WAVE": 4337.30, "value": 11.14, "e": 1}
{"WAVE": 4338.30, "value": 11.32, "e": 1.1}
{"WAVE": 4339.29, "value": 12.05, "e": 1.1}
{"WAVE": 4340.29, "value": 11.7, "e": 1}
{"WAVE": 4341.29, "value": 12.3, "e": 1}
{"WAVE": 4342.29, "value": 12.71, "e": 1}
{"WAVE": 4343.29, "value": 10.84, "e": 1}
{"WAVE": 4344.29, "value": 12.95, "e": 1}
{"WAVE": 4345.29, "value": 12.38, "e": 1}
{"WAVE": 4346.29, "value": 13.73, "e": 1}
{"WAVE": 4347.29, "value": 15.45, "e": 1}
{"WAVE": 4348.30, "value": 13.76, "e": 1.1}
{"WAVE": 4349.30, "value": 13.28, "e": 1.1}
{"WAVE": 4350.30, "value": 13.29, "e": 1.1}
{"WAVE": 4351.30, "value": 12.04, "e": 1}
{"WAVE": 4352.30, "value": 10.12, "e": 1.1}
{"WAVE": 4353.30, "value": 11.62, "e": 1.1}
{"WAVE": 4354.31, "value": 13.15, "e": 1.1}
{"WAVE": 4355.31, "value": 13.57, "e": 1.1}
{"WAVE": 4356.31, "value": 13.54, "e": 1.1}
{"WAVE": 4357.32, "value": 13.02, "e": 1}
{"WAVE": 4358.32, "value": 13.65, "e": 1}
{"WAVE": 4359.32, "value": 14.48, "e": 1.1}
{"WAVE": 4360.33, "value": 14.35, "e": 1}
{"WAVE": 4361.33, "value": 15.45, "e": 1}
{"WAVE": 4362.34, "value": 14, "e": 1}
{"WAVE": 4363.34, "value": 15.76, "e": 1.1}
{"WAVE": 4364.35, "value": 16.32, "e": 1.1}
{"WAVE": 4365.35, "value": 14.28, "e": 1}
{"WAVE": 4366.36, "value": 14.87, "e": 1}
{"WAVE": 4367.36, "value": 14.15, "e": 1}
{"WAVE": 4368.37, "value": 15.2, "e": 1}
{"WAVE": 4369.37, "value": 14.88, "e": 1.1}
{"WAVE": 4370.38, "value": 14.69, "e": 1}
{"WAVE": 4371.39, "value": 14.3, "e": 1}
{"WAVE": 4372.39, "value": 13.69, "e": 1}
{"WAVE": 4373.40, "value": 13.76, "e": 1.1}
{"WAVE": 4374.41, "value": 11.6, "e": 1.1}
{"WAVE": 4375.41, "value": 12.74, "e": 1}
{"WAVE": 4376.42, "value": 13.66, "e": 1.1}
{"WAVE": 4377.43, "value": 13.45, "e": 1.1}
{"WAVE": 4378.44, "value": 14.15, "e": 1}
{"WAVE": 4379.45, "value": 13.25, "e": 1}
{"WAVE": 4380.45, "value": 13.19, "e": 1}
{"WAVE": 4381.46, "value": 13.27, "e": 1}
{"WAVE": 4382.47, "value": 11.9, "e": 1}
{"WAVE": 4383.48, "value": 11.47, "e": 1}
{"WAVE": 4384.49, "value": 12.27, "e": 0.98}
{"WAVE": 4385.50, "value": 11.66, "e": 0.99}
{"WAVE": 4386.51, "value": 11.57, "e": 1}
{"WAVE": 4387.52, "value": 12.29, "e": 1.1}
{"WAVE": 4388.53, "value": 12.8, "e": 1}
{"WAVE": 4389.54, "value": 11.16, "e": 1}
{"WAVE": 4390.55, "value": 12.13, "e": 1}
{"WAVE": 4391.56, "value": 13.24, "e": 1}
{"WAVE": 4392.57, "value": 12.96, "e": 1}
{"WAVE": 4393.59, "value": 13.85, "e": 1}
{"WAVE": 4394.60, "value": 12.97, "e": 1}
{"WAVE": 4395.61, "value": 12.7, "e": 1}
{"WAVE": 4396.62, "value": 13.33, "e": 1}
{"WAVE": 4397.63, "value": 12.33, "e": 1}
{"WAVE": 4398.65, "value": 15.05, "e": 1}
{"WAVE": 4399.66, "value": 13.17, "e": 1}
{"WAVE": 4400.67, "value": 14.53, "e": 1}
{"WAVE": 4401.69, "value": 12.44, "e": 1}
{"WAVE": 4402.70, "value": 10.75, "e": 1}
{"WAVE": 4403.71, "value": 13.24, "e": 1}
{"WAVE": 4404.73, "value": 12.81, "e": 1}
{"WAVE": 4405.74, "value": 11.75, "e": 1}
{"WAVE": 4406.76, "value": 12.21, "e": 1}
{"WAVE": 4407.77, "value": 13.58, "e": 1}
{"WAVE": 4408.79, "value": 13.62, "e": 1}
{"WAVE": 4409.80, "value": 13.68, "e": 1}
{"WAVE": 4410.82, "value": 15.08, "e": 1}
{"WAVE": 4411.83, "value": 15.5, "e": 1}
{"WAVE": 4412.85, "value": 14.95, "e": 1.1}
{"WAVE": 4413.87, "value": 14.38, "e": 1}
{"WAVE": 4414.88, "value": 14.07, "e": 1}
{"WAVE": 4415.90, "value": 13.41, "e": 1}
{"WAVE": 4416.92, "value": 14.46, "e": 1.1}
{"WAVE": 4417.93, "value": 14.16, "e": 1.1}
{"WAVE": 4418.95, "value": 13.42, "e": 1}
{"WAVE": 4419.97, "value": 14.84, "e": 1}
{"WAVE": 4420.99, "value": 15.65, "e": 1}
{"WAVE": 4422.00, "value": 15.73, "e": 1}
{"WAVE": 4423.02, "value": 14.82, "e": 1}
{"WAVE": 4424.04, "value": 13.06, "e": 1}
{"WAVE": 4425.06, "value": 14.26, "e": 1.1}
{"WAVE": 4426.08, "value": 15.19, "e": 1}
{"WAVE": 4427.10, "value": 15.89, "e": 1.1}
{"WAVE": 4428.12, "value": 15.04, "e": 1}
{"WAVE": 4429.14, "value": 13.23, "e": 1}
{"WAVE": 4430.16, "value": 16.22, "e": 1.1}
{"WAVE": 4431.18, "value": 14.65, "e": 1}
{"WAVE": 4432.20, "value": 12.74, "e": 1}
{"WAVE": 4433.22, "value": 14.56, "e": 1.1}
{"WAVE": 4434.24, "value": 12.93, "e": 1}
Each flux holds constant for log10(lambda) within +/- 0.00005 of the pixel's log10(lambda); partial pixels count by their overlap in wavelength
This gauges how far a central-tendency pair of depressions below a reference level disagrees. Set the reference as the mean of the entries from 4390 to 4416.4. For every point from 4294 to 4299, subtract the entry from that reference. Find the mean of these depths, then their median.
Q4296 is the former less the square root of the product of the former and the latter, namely -0.02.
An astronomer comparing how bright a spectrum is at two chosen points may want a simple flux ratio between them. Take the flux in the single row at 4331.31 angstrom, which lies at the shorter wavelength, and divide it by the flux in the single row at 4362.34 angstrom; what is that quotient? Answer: 1.05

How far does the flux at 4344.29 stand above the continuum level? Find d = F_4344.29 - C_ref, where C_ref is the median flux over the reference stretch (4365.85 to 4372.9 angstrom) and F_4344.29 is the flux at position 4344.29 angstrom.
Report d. -1.7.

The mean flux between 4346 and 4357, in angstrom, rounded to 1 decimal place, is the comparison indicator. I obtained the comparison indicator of 13.0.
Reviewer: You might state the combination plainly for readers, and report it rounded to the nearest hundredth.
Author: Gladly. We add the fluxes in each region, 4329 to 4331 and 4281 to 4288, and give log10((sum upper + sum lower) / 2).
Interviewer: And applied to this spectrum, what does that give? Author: 1.75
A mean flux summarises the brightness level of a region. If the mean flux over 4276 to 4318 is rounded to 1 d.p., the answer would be 10.8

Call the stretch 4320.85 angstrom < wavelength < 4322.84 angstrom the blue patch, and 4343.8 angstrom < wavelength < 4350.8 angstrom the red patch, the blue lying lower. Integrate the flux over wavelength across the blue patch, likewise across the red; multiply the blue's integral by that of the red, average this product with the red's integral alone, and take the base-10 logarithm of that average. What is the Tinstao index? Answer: 3.12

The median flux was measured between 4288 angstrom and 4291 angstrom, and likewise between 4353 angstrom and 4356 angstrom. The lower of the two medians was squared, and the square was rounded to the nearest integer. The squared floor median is 133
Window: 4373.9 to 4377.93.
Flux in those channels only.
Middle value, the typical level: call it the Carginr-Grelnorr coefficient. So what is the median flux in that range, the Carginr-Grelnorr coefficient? 13.1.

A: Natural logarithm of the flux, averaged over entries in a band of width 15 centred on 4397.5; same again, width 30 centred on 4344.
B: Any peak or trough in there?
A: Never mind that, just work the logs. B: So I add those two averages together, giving 5.13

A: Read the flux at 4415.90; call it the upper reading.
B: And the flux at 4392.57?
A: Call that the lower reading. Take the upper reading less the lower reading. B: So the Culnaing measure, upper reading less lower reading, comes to 0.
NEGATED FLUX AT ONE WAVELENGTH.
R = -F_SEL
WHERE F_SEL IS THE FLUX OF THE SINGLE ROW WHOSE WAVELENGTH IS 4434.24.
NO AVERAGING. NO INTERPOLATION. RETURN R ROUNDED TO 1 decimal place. -12.9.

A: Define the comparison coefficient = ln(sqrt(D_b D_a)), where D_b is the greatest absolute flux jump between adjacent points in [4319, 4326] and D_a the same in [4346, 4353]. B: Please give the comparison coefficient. 0.71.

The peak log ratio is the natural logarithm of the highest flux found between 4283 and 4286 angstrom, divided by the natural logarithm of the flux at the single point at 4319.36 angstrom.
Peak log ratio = 0.96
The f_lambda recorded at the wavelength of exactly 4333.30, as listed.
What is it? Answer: 14.56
